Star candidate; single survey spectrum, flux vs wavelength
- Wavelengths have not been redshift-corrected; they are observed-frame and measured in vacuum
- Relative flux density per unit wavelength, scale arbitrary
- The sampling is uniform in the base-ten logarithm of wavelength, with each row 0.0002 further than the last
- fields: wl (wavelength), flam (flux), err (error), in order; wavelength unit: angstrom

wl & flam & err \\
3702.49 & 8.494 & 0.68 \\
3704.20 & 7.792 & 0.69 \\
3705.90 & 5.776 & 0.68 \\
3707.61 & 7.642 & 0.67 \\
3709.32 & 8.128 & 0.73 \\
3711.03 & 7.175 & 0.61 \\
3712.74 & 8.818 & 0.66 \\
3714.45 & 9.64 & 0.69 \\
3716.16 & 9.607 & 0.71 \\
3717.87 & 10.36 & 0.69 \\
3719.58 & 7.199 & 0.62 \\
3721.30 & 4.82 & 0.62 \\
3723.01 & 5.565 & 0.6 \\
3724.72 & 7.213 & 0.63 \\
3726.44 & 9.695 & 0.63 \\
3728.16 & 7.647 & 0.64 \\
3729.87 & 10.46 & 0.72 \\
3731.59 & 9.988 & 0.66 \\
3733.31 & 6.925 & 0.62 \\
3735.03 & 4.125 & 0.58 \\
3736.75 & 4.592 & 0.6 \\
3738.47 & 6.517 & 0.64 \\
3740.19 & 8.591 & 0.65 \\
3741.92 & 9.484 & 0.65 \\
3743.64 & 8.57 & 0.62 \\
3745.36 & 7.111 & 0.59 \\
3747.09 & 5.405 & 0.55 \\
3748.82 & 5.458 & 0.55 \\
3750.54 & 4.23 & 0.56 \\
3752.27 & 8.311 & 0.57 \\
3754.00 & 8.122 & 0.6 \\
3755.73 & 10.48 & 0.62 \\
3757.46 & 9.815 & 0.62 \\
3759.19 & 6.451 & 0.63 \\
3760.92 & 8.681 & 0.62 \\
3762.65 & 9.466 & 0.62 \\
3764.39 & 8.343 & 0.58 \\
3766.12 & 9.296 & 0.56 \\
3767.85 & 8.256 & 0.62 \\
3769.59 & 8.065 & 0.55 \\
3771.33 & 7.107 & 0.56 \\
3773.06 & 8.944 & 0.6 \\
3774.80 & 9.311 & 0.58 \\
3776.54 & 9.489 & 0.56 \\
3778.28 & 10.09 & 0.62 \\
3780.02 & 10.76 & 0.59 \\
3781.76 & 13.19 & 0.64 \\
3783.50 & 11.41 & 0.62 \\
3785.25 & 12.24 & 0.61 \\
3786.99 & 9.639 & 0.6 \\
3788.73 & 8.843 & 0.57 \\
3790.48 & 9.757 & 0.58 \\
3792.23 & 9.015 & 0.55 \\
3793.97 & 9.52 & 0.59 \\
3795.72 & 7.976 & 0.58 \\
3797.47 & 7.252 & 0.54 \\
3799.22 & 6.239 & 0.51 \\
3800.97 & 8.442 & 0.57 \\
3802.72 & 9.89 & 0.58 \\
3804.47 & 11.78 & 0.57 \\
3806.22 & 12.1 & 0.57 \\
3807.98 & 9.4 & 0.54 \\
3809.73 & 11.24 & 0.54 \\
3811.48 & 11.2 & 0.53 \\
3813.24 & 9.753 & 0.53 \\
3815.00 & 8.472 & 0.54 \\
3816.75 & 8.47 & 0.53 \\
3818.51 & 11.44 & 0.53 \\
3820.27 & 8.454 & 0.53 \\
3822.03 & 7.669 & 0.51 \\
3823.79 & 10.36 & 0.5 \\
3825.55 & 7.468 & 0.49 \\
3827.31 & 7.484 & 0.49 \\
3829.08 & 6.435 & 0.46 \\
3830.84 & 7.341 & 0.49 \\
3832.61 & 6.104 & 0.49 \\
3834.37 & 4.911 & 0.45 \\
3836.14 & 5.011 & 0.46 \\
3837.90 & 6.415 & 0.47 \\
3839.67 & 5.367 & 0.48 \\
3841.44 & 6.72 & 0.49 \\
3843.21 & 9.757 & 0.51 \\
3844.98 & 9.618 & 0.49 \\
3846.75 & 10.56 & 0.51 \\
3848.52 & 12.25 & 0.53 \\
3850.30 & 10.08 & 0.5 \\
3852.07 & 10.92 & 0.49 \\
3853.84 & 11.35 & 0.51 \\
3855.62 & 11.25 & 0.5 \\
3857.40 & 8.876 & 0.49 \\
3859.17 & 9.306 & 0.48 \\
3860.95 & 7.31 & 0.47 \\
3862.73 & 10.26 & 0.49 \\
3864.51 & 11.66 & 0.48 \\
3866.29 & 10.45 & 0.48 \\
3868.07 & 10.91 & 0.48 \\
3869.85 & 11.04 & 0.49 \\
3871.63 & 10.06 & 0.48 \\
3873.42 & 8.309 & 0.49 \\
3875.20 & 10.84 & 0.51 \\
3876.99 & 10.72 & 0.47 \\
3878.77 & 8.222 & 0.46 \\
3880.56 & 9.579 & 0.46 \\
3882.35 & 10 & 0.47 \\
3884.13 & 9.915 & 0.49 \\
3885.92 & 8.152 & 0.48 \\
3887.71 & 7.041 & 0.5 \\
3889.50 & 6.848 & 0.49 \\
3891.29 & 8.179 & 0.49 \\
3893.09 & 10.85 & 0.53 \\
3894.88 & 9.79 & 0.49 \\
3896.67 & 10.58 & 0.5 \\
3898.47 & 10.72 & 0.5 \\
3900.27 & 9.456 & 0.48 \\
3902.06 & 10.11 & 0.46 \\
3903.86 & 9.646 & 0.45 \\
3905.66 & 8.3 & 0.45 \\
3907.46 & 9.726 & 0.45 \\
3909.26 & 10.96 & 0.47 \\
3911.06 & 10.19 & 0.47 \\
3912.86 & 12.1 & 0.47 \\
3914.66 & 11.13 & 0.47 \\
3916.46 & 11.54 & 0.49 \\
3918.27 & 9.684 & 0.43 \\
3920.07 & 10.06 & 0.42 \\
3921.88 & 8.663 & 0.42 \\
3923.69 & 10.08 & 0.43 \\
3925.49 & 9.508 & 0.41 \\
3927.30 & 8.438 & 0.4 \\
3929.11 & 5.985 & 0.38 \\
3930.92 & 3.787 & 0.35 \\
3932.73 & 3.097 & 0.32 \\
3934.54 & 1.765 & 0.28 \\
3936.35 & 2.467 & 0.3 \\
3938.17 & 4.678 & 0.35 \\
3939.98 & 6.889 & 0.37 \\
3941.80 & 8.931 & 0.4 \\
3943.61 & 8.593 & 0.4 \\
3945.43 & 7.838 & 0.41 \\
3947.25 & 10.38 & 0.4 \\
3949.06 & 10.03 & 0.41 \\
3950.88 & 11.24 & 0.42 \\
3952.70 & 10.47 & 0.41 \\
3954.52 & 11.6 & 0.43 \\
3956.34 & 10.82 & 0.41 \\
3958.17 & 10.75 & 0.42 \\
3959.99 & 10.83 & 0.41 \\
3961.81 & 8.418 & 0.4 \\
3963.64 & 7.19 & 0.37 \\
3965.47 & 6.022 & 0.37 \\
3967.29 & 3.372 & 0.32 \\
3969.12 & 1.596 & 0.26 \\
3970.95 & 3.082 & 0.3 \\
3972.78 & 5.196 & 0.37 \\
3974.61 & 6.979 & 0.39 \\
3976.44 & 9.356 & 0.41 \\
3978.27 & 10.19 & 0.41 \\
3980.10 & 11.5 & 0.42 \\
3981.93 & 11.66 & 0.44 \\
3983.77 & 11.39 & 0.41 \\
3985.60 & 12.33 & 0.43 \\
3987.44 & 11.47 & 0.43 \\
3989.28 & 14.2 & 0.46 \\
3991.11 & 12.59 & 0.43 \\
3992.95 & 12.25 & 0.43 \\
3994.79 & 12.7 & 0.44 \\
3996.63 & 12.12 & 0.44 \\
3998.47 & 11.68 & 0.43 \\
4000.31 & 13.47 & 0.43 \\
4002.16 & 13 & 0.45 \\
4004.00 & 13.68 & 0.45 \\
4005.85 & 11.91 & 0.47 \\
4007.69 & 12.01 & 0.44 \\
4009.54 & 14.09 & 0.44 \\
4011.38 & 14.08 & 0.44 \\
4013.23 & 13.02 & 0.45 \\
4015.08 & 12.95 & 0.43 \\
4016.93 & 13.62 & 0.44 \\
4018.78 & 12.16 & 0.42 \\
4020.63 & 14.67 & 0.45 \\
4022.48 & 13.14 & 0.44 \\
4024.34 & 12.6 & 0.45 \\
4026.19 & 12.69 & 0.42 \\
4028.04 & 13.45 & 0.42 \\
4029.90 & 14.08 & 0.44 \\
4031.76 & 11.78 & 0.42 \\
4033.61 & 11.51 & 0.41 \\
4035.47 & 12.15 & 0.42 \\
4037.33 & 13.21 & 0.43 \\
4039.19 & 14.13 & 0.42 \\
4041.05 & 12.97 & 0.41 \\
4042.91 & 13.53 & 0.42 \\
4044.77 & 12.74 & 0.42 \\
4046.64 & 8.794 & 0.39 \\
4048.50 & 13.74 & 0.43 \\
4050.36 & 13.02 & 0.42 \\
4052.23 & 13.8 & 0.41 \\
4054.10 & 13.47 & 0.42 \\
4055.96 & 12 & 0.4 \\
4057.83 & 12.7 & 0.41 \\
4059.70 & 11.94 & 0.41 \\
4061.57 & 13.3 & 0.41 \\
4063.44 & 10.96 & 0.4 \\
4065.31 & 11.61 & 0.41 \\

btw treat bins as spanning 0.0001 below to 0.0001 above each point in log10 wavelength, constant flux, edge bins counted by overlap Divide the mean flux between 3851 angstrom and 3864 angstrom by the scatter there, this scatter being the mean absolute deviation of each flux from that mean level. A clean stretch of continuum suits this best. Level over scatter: 8.3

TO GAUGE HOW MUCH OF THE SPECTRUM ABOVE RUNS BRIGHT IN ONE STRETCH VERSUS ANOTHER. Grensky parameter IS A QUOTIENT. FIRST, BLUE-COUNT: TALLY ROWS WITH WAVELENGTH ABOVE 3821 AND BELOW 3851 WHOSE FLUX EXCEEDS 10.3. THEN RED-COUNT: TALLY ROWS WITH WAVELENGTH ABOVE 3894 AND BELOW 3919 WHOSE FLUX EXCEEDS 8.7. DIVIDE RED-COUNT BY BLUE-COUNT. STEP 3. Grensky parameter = 4.3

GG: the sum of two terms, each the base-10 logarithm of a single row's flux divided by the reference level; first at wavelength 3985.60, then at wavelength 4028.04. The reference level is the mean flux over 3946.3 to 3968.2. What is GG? 0.29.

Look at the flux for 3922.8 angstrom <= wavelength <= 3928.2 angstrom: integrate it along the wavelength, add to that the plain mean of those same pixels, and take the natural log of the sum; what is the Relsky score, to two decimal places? 4.09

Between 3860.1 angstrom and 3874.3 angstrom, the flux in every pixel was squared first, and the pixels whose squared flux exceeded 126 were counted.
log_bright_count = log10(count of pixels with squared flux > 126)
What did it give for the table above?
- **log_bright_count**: 0.0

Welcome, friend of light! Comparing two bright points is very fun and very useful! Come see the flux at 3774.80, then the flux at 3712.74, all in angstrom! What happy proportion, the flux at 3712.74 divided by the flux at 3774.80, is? 0.95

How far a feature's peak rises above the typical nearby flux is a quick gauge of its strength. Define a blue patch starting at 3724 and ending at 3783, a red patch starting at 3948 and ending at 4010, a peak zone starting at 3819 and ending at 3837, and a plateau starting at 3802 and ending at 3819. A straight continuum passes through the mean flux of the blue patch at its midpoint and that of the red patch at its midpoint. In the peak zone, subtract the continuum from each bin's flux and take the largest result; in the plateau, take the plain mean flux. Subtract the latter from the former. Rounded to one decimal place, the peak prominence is -8.9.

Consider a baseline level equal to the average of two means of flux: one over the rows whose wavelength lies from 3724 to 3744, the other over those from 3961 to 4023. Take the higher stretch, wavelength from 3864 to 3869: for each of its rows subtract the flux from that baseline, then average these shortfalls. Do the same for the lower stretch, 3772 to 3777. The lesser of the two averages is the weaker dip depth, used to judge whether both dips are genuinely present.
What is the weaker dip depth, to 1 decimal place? -1.7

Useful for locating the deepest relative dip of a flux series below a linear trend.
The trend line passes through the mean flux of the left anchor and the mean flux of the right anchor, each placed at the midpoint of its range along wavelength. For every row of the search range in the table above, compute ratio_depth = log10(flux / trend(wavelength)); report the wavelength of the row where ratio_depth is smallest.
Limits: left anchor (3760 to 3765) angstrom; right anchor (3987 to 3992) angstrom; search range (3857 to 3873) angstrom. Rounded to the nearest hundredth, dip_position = 3860.95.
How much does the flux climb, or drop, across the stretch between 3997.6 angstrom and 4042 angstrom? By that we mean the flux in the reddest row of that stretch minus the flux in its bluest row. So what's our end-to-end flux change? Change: 1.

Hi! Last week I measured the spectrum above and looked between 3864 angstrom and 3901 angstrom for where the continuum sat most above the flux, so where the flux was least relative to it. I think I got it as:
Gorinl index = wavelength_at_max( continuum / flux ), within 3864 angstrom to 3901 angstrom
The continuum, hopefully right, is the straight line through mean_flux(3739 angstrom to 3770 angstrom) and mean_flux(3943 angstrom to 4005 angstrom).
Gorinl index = 3889.50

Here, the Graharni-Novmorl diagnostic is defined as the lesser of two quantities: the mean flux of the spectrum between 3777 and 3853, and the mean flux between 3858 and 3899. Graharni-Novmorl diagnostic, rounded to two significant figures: 9.1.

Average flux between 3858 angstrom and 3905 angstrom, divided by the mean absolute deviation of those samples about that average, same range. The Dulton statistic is 9.1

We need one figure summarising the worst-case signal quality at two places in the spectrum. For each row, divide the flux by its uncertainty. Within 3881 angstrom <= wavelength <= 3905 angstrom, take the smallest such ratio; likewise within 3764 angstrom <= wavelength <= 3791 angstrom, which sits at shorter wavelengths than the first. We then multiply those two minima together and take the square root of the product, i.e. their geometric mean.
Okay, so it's 13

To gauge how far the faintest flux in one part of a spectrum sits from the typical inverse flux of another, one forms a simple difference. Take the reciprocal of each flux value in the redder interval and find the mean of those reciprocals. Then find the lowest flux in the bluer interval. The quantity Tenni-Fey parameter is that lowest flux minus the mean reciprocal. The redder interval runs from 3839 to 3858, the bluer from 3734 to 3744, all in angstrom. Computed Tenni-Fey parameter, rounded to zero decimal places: 4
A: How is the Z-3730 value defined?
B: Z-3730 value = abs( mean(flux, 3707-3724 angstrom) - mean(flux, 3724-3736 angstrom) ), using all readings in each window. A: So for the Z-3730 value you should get 0.1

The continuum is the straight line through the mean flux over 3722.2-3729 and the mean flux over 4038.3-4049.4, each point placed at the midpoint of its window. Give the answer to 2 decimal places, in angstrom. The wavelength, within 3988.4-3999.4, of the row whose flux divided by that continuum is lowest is 3998.47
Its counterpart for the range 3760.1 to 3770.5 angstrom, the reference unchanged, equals 3769.59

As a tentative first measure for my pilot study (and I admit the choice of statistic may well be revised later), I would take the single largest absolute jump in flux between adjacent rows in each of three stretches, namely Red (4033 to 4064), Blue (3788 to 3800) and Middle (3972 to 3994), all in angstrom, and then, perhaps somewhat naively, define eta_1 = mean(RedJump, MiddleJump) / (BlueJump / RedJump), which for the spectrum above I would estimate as 12.3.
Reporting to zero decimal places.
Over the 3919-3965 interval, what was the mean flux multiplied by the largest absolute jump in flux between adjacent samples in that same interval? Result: 21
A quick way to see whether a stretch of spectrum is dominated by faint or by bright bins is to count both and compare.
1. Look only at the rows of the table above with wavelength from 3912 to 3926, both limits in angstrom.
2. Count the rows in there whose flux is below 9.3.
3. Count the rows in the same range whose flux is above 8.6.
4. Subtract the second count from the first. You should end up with -7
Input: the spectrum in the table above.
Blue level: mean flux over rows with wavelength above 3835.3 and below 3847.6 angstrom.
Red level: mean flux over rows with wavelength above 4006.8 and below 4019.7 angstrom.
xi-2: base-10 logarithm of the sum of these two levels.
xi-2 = 1.32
